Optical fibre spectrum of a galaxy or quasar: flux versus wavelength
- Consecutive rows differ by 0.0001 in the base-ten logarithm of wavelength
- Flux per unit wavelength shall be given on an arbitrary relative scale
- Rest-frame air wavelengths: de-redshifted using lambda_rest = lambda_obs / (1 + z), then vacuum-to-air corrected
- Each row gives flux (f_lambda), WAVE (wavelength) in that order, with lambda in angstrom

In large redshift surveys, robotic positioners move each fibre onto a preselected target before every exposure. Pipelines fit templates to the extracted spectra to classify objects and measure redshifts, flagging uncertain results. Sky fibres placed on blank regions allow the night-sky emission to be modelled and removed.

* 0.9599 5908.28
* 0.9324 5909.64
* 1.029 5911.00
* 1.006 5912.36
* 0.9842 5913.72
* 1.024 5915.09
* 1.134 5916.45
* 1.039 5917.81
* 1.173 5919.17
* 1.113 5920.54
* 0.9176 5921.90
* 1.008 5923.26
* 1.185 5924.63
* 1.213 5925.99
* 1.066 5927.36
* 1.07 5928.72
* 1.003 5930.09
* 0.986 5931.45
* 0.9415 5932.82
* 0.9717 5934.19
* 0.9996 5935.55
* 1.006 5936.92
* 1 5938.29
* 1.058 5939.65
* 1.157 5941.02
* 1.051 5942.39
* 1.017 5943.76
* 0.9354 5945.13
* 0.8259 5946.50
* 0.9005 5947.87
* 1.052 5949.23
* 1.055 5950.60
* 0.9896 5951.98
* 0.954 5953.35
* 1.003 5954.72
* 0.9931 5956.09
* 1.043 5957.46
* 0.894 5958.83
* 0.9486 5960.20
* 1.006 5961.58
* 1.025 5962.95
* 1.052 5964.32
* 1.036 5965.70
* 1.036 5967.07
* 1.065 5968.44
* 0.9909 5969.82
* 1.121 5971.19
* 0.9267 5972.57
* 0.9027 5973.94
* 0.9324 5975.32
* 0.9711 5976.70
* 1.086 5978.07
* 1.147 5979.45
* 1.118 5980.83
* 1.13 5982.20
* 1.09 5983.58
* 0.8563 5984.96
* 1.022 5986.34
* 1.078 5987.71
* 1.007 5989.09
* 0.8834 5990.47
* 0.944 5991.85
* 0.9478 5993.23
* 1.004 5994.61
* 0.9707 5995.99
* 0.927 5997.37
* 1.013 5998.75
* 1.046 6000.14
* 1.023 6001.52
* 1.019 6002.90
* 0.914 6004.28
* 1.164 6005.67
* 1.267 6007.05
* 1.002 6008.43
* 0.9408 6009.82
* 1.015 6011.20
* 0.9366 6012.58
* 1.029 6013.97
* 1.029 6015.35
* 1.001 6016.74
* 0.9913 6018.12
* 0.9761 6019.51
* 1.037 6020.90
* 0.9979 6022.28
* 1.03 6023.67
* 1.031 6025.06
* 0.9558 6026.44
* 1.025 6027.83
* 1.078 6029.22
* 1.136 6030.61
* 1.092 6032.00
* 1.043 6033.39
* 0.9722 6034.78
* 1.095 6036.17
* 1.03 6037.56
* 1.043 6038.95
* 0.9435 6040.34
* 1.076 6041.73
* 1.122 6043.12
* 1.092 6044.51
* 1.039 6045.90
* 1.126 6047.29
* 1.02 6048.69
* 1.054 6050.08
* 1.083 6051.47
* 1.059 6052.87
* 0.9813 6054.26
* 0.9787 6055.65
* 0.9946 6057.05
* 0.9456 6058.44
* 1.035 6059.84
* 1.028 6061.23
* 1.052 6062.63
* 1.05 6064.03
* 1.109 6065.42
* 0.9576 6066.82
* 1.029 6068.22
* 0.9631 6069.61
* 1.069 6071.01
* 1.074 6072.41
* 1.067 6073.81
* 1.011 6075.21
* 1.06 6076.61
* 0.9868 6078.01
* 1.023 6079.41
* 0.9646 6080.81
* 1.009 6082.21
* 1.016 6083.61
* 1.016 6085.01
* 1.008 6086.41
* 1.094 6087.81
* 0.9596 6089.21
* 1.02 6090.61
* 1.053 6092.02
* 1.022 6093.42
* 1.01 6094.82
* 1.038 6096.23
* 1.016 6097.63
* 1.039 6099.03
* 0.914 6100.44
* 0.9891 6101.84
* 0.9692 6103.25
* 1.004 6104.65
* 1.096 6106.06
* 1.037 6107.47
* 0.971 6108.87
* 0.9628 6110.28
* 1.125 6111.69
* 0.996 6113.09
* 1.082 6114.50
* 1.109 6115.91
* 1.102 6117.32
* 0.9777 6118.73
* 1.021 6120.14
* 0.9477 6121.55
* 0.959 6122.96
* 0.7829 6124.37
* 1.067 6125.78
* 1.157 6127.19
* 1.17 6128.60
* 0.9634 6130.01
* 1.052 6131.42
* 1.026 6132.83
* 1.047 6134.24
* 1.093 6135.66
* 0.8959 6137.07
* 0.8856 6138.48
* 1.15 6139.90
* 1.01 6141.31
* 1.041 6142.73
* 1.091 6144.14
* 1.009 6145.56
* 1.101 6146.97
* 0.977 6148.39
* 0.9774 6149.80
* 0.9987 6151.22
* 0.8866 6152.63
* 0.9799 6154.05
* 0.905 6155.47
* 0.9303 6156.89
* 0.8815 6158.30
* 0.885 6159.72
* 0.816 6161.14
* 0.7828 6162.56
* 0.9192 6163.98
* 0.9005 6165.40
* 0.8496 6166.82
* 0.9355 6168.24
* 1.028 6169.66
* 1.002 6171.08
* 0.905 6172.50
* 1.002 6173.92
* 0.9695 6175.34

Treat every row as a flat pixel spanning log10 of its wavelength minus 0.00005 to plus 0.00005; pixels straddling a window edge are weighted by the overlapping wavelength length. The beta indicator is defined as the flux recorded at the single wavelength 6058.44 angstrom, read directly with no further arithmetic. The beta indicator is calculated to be 0.9456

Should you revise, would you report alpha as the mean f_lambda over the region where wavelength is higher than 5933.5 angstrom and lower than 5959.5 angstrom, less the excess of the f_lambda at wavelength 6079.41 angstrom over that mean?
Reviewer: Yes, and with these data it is 0.97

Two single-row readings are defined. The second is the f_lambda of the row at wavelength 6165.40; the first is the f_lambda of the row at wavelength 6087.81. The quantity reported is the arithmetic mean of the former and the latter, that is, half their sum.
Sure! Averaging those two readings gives 1.00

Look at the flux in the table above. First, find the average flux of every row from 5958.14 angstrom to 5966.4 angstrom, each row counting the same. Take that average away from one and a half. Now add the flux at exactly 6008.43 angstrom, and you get 1.51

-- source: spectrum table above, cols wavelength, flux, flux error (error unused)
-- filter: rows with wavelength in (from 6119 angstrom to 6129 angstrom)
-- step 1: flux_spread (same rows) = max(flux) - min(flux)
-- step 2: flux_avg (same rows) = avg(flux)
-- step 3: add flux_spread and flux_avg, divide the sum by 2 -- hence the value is 0.70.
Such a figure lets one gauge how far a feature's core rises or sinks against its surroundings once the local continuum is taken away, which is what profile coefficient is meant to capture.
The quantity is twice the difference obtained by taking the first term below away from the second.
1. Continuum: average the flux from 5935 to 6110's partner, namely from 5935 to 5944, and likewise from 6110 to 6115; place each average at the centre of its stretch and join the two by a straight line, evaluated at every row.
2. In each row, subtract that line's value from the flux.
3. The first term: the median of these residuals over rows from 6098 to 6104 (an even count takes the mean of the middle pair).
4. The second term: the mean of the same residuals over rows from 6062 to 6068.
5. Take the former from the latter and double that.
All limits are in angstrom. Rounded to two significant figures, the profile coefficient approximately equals 0.13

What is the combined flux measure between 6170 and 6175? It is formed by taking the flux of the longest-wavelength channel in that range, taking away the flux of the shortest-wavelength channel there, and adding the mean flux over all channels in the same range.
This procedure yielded 0.97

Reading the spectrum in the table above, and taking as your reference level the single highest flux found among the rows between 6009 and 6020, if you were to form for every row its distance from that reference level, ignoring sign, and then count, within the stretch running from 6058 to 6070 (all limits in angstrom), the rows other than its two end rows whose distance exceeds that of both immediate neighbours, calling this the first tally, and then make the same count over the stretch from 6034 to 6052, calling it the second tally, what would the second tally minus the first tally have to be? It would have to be 2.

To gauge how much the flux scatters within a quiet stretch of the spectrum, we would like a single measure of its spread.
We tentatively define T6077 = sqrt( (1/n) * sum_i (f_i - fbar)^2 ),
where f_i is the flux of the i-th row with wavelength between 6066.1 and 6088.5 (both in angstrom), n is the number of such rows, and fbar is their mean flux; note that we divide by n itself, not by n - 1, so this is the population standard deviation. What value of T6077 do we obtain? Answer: 0.041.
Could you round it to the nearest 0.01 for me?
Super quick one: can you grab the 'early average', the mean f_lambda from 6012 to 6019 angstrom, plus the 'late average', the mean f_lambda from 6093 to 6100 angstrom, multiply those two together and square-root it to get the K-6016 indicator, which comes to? 1.01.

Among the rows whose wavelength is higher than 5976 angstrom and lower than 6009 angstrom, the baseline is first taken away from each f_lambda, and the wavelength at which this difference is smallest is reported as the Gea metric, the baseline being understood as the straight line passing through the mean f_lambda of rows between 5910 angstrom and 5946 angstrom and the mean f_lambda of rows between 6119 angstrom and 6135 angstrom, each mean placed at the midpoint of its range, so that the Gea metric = 5984.96 angstrom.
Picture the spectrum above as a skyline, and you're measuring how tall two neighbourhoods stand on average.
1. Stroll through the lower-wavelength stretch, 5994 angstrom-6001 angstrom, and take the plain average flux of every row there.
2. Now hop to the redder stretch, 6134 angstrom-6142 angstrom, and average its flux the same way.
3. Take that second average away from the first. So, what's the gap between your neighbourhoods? -0.02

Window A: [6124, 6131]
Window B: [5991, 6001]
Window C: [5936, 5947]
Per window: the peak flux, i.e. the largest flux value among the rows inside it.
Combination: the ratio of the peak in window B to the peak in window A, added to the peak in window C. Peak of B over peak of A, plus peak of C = 2.05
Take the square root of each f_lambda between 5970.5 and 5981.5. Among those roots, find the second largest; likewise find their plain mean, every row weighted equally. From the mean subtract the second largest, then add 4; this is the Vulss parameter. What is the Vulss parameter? 3.95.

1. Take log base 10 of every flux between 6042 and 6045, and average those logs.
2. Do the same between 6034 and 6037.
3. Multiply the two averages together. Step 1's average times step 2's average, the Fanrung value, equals 0.0006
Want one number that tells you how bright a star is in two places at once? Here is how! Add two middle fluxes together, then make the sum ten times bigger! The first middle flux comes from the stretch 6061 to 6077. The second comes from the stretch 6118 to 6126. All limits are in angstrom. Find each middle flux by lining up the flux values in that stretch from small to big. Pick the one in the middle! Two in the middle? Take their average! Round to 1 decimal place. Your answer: 20.2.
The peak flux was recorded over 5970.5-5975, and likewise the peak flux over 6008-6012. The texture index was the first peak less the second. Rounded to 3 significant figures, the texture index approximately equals 0.106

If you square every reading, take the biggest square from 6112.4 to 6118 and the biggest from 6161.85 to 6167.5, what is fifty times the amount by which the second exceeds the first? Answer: -19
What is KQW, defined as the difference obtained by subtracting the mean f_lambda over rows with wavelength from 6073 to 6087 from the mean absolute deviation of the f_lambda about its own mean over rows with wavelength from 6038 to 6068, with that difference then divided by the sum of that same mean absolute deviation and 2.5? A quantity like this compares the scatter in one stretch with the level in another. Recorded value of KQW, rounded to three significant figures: -0.383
